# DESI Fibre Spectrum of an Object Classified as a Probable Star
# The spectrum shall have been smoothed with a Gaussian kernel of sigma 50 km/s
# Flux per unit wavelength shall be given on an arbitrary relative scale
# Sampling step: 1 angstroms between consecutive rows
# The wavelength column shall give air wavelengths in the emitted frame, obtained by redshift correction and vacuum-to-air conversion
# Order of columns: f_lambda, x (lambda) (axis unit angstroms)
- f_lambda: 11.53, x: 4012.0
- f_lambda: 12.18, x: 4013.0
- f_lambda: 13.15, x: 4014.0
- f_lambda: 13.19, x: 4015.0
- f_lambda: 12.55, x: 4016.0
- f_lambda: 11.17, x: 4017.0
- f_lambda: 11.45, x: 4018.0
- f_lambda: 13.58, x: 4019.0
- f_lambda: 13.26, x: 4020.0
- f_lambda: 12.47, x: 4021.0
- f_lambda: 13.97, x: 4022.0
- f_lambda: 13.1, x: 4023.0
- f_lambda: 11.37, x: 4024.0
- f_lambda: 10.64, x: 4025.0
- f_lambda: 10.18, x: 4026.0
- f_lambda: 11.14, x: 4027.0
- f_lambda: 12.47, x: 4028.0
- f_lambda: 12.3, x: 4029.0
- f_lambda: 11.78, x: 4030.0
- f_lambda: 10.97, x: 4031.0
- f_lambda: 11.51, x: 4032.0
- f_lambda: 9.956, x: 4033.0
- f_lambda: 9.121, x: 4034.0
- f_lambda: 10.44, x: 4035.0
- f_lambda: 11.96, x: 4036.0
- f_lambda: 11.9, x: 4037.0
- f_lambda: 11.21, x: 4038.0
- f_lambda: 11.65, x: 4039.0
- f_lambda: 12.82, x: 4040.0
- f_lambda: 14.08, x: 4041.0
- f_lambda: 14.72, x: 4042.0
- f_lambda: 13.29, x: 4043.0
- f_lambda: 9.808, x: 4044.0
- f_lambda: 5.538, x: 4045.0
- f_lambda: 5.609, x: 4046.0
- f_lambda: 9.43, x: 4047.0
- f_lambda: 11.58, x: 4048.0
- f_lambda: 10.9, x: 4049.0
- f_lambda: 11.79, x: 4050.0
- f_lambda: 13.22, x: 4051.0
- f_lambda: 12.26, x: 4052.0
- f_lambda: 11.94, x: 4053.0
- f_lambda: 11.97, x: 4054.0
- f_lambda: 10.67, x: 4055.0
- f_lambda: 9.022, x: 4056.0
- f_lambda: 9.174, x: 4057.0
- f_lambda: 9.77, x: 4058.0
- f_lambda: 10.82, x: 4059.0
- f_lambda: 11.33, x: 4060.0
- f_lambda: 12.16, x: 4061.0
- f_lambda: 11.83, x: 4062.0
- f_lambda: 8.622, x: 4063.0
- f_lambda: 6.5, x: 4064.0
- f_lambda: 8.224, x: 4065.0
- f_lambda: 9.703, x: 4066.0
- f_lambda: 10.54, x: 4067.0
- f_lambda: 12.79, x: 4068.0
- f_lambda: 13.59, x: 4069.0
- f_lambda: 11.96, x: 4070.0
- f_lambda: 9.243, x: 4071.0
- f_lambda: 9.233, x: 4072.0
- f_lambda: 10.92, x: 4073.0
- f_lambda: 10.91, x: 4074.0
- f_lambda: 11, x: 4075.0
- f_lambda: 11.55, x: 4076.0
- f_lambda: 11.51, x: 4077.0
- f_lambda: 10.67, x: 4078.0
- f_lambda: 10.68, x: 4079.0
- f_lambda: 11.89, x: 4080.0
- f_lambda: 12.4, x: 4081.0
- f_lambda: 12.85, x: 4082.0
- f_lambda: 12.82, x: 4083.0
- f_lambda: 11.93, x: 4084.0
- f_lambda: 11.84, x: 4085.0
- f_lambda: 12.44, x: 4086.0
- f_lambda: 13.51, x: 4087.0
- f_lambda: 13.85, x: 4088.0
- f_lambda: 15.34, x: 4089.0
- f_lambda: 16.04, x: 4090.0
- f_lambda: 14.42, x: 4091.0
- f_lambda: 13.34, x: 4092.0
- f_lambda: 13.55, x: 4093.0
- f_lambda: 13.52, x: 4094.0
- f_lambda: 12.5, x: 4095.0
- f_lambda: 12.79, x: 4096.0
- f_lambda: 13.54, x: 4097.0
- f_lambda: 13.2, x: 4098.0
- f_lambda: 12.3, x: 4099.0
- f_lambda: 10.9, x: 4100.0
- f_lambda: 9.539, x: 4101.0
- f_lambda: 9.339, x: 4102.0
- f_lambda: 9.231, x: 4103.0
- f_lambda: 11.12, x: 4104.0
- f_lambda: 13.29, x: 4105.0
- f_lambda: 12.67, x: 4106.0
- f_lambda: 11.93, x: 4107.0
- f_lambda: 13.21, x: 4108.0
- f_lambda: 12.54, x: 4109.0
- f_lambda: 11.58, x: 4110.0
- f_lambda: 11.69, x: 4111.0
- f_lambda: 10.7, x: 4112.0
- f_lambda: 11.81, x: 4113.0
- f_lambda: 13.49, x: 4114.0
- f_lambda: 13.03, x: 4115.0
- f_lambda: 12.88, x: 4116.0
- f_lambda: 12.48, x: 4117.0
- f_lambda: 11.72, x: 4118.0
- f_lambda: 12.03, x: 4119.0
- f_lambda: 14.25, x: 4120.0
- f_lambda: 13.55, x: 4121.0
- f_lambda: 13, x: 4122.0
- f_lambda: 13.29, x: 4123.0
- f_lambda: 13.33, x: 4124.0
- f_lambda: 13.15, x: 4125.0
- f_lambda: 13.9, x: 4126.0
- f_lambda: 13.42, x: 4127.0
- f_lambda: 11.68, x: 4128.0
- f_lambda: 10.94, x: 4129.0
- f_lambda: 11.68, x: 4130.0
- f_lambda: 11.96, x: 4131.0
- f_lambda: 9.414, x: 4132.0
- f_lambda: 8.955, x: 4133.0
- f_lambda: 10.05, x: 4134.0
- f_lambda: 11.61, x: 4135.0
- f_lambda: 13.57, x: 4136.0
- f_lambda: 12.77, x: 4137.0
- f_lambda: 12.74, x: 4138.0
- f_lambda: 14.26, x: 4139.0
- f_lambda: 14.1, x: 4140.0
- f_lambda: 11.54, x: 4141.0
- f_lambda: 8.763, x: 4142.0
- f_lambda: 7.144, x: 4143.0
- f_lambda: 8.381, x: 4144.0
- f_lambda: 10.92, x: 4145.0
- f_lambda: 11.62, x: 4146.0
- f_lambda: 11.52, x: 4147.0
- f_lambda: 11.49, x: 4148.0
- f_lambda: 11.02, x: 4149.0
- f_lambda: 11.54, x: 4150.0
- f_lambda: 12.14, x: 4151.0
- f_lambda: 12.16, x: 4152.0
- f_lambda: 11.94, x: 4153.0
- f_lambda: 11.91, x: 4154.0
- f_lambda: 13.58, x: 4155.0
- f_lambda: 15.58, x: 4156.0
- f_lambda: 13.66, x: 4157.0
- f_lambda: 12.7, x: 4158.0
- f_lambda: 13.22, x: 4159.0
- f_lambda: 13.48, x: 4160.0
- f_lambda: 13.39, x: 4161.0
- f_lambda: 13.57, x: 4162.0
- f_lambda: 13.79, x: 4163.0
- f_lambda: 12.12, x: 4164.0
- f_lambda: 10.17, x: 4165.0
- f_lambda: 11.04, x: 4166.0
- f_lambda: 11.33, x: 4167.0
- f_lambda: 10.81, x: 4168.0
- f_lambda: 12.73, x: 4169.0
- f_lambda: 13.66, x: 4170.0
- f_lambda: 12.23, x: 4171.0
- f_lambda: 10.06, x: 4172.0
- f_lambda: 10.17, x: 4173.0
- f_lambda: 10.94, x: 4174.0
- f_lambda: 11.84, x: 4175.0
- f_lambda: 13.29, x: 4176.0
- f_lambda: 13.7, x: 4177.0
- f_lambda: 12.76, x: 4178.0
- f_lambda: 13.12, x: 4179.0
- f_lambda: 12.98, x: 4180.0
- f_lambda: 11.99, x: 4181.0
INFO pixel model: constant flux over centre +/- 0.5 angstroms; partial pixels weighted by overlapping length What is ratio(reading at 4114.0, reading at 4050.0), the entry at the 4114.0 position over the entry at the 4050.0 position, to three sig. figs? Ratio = 1.14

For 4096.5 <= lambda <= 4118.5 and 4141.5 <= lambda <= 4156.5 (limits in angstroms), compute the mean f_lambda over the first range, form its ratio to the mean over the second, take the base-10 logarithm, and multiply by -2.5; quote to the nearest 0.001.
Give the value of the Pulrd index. -0.056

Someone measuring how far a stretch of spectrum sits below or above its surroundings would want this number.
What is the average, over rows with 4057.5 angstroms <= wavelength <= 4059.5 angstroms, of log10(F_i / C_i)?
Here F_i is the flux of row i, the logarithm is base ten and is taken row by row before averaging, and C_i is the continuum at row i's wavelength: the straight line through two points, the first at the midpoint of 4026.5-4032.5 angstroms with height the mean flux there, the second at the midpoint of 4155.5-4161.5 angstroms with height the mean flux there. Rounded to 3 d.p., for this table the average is -0.072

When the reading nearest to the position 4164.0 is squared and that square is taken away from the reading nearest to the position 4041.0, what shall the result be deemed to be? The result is -133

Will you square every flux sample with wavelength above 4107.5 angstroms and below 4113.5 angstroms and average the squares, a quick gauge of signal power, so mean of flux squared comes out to 143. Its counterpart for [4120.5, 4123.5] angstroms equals 176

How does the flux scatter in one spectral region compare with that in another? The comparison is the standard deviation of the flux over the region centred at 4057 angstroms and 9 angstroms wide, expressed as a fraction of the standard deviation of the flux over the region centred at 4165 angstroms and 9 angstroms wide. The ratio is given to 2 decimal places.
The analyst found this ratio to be 0.91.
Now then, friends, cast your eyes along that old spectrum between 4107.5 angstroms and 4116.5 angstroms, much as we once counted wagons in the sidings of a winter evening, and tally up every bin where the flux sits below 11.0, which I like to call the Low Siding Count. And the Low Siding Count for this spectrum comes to 1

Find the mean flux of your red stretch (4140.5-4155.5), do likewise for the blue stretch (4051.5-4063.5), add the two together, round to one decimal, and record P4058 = 21.8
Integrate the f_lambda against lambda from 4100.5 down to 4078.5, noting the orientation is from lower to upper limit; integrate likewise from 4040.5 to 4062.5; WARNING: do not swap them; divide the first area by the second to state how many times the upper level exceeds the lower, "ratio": 1.19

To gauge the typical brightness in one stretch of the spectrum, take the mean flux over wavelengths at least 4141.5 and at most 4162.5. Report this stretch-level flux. 11.9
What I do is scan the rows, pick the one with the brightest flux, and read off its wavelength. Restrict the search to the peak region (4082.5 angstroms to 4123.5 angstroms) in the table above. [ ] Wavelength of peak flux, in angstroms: 4090.0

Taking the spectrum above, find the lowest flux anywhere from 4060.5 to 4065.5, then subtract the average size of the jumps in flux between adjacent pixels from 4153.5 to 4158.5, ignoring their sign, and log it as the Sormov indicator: 4.9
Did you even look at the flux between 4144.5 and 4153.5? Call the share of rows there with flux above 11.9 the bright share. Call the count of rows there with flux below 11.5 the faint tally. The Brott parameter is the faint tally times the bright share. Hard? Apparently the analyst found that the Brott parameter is 1.0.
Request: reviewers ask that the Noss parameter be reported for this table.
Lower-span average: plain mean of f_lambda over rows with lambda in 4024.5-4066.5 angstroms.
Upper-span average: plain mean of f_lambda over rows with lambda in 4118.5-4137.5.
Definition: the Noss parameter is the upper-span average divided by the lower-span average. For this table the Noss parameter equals 1.13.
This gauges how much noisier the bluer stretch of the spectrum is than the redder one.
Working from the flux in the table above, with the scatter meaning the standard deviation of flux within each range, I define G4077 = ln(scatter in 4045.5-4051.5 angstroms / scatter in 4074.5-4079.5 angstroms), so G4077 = 1.8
